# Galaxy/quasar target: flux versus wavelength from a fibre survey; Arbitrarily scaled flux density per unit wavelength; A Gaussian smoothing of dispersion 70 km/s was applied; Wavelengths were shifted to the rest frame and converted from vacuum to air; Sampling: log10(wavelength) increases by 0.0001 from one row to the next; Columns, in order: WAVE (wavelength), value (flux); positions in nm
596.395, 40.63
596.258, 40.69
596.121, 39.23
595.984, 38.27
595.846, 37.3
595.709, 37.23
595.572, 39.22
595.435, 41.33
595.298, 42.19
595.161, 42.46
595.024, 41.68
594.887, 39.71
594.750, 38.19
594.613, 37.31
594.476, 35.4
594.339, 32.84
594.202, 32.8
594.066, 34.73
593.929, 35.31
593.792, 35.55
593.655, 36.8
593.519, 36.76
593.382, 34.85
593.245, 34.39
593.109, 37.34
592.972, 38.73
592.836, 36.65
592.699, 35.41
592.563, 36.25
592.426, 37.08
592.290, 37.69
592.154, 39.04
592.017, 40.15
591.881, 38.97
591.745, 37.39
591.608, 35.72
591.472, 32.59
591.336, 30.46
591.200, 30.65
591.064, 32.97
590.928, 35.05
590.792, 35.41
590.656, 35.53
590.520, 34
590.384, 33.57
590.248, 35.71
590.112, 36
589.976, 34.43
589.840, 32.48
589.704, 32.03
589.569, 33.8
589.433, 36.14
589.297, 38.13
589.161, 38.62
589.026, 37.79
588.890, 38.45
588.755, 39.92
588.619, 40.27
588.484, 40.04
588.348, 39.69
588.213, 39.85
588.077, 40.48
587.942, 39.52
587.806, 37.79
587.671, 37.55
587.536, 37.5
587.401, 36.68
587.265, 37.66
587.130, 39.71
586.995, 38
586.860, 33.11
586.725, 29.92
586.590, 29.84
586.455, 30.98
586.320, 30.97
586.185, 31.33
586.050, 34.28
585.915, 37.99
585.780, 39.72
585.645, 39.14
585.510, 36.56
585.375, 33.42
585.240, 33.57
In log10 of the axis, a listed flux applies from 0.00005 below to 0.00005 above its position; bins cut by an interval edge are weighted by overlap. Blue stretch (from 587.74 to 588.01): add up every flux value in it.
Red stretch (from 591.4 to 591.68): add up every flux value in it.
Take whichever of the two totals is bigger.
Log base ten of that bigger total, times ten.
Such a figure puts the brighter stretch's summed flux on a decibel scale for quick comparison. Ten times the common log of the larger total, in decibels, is 18.9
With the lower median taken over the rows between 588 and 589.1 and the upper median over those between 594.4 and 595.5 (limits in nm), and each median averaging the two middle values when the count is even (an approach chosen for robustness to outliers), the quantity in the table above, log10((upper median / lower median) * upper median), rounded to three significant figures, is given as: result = 1.61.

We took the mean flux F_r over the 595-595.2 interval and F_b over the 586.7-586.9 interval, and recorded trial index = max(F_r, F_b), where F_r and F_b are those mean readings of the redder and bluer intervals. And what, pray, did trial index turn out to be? 42.1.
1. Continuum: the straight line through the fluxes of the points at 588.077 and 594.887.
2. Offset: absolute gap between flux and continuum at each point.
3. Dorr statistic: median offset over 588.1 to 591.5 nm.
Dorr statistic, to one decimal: 4.7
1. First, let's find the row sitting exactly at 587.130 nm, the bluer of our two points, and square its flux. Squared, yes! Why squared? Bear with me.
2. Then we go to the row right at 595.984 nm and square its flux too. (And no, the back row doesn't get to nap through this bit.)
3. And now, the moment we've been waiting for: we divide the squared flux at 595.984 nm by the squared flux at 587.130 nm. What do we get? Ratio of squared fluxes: 0.93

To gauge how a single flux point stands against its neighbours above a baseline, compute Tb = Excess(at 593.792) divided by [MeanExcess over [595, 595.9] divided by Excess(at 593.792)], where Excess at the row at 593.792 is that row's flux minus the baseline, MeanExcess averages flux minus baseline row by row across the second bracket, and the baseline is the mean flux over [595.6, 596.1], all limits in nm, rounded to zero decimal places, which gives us 2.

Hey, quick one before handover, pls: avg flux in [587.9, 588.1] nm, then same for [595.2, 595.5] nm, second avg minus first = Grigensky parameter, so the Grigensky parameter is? 1.8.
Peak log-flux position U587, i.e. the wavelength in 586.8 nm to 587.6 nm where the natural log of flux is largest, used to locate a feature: 587.130 nm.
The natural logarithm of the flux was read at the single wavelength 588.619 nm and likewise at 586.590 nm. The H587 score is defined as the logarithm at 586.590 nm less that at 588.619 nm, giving -0.30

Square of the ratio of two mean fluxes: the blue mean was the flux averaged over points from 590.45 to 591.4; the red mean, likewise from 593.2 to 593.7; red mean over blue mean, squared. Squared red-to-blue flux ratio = 1.14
